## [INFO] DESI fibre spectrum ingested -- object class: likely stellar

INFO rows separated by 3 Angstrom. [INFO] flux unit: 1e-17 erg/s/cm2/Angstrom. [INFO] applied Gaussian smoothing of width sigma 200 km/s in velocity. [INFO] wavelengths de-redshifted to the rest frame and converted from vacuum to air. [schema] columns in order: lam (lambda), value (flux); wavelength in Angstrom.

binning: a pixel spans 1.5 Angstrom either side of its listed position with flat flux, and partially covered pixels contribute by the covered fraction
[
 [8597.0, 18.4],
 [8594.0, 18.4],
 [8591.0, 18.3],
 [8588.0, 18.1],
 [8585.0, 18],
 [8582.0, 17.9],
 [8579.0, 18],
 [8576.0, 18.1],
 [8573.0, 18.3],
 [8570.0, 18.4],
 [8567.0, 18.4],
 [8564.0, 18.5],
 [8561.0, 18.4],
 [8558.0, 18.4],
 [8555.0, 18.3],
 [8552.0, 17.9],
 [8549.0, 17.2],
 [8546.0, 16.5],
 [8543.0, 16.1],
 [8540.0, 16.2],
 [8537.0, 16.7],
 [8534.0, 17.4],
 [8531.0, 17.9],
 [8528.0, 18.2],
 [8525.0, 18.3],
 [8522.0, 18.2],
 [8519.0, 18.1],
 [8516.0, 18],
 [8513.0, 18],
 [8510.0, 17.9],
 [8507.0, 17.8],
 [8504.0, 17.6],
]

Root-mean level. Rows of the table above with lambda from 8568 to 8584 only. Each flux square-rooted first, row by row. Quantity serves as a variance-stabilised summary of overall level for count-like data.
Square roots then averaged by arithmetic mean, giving 4.26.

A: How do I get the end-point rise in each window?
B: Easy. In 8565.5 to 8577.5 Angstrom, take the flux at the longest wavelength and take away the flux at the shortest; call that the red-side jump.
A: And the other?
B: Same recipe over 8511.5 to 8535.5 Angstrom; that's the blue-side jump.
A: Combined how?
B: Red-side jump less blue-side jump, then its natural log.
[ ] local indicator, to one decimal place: -1.2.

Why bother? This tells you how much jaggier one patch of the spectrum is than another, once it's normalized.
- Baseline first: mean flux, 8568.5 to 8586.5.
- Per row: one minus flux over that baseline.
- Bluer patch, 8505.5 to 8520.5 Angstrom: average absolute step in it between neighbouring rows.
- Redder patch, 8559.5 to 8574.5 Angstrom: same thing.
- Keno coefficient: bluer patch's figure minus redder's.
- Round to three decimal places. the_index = 0.000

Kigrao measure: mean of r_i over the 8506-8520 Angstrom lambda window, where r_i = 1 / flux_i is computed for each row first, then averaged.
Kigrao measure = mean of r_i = 0.0557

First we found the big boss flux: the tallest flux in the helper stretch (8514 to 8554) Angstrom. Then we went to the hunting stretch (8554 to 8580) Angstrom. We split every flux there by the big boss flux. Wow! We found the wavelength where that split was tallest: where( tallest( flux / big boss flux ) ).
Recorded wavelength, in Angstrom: 8564.0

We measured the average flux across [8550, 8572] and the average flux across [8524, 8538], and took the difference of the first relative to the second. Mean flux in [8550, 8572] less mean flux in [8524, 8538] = 0.6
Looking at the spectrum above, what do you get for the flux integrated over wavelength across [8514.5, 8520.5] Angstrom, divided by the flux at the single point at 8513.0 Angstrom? 6.0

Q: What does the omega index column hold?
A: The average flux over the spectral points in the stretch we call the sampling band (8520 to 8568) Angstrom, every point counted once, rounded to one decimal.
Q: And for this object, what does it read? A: 17.7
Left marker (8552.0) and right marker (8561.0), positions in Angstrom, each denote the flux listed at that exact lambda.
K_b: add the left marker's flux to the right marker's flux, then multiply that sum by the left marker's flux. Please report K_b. 650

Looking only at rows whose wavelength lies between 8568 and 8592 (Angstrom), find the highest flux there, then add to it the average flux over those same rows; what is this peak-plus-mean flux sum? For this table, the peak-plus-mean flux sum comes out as 36.5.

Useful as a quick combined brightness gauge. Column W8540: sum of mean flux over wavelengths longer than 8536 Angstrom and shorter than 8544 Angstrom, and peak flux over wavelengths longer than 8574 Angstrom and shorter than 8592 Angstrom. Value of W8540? 34.6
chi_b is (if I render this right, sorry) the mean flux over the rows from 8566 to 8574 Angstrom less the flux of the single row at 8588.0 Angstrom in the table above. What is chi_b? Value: 0.3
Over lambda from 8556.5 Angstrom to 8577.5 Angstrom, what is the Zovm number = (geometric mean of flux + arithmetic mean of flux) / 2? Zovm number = 18.4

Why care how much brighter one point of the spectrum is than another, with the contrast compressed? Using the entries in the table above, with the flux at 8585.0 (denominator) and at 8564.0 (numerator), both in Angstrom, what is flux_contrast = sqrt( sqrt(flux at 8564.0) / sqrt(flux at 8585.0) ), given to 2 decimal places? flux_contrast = 1.01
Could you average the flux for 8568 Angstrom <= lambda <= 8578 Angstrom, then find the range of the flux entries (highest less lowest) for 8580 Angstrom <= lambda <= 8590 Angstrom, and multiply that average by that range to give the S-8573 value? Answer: 3.7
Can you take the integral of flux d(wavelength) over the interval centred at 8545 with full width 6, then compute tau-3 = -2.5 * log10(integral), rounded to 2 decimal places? -4.98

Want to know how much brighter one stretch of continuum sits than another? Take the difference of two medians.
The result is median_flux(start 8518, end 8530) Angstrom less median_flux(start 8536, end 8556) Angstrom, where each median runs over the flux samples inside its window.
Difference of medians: 1.5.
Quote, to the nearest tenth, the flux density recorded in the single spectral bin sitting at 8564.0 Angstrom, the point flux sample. 18.5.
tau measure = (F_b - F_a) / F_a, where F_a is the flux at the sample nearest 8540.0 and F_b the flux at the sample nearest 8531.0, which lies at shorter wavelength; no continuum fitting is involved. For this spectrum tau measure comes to 0.10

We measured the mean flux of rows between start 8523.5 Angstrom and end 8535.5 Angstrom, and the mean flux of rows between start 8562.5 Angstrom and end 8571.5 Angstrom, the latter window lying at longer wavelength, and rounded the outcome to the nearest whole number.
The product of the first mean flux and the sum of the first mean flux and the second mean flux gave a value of 653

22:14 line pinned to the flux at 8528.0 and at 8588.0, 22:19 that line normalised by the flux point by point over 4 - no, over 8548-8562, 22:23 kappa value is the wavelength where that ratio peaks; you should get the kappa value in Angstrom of 8549.0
